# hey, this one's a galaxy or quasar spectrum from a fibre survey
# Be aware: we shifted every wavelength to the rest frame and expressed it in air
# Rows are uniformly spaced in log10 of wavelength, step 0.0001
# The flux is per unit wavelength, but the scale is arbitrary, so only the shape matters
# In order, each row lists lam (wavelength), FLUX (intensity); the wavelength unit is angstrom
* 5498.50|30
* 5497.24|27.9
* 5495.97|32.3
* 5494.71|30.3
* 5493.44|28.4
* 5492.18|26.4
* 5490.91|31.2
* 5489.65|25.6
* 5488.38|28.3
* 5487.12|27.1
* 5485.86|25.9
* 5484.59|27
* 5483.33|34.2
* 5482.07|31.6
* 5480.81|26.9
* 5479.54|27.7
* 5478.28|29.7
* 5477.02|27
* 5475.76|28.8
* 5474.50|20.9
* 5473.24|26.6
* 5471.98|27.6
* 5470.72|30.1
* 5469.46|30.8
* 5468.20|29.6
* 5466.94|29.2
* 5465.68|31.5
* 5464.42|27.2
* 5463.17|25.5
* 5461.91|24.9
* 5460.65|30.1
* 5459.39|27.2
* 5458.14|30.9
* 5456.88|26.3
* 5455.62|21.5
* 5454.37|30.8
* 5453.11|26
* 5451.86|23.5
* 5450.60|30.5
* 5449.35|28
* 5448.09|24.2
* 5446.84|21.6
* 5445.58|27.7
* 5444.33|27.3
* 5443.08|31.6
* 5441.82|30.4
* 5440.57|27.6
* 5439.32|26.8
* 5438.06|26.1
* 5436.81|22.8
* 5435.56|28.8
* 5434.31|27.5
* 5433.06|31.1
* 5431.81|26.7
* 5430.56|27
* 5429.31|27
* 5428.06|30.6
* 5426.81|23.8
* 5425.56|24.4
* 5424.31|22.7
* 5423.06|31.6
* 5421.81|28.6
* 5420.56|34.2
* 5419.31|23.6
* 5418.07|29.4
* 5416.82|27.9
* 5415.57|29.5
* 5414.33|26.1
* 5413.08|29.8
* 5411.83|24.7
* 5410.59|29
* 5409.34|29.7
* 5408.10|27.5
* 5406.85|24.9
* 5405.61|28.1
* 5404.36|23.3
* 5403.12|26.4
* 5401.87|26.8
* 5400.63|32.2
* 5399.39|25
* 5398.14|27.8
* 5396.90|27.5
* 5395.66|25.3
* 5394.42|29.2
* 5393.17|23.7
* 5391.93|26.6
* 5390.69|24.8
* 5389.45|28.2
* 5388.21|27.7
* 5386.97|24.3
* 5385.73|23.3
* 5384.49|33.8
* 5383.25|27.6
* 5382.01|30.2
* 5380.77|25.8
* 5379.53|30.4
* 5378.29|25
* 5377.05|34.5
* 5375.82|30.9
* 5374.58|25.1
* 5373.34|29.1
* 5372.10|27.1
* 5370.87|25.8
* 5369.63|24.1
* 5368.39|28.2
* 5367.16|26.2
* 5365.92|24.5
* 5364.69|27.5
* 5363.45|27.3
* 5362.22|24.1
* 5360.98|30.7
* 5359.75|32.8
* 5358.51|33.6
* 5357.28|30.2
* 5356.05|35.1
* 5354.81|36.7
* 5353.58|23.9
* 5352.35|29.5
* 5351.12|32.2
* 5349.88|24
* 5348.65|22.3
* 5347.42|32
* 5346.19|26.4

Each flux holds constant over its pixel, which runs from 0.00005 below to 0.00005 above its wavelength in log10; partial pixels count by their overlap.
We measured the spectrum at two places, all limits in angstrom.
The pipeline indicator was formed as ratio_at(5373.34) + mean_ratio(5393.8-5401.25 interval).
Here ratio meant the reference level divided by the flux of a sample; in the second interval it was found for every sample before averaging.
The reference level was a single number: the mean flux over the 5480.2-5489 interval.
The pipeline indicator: 2.0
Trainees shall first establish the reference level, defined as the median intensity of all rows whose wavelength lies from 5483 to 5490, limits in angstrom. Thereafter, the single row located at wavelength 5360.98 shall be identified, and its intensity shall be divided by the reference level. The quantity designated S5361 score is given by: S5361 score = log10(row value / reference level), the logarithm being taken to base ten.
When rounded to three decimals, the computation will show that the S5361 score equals 0.055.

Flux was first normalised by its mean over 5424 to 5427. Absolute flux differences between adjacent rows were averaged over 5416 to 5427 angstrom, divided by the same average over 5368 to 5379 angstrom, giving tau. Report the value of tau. 1.2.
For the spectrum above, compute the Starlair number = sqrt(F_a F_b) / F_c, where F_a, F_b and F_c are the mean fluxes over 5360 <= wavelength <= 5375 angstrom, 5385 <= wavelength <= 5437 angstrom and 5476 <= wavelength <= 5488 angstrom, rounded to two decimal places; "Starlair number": 0.94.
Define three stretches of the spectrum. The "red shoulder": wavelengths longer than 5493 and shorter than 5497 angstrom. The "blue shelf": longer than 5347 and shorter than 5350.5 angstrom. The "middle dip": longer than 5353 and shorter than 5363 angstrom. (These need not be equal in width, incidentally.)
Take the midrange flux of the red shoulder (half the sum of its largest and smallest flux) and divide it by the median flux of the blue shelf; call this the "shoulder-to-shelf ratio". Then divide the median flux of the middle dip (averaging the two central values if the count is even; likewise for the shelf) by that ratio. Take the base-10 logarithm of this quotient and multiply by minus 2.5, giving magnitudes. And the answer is -3.50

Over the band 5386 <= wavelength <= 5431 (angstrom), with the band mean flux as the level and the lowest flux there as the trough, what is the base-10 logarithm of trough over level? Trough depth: -0.078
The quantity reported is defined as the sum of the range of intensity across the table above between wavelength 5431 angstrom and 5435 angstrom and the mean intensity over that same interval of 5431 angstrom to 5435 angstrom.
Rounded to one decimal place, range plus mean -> 32.8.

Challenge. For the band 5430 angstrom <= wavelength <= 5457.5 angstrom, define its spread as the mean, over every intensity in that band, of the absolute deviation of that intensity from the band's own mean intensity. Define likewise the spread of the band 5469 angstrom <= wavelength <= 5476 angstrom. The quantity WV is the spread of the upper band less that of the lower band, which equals 0.3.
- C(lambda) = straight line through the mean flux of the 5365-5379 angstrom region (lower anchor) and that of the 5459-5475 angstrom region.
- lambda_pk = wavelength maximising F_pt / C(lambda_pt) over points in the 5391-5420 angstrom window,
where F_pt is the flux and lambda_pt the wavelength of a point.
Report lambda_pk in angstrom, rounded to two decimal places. 5400.63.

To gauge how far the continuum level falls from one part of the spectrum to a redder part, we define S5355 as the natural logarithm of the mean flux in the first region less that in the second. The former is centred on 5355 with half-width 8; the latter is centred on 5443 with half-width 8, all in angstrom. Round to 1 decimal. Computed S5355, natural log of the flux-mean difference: 1.0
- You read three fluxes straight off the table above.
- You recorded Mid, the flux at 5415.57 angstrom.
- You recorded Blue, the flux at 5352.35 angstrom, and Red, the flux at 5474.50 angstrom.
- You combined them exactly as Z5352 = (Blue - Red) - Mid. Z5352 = -20.9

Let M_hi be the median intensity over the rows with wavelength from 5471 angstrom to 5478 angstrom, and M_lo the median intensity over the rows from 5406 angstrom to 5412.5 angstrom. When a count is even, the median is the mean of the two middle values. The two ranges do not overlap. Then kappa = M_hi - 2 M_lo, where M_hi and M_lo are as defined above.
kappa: -28.0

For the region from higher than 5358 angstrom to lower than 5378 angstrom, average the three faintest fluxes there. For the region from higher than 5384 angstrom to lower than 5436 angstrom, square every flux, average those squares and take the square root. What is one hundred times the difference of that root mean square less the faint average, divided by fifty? 6.6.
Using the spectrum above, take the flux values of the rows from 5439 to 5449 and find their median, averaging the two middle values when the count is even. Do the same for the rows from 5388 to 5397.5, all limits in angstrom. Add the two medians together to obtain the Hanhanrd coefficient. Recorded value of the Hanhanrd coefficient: 54.5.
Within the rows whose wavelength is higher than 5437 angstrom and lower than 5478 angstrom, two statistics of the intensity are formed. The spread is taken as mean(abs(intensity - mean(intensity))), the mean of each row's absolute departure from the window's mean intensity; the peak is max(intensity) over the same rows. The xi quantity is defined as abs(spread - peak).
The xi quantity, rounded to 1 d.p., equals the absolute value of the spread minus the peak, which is 29.3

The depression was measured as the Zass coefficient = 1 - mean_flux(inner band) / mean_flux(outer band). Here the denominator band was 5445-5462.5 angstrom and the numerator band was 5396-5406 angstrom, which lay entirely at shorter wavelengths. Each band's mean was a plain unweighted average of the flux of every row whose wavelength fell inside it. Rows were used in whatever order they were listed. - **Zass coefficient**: -0.02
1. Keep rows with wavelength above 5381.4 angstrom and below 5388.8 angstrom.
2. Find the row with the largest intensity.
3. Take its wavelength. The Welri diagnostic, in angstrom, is 5384.49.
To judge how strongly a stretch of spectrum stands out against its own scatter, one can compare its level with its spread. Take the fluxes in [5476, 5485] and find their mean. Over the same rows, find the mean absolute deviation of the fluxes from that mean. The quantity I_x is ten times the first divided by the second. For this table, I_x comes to 127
